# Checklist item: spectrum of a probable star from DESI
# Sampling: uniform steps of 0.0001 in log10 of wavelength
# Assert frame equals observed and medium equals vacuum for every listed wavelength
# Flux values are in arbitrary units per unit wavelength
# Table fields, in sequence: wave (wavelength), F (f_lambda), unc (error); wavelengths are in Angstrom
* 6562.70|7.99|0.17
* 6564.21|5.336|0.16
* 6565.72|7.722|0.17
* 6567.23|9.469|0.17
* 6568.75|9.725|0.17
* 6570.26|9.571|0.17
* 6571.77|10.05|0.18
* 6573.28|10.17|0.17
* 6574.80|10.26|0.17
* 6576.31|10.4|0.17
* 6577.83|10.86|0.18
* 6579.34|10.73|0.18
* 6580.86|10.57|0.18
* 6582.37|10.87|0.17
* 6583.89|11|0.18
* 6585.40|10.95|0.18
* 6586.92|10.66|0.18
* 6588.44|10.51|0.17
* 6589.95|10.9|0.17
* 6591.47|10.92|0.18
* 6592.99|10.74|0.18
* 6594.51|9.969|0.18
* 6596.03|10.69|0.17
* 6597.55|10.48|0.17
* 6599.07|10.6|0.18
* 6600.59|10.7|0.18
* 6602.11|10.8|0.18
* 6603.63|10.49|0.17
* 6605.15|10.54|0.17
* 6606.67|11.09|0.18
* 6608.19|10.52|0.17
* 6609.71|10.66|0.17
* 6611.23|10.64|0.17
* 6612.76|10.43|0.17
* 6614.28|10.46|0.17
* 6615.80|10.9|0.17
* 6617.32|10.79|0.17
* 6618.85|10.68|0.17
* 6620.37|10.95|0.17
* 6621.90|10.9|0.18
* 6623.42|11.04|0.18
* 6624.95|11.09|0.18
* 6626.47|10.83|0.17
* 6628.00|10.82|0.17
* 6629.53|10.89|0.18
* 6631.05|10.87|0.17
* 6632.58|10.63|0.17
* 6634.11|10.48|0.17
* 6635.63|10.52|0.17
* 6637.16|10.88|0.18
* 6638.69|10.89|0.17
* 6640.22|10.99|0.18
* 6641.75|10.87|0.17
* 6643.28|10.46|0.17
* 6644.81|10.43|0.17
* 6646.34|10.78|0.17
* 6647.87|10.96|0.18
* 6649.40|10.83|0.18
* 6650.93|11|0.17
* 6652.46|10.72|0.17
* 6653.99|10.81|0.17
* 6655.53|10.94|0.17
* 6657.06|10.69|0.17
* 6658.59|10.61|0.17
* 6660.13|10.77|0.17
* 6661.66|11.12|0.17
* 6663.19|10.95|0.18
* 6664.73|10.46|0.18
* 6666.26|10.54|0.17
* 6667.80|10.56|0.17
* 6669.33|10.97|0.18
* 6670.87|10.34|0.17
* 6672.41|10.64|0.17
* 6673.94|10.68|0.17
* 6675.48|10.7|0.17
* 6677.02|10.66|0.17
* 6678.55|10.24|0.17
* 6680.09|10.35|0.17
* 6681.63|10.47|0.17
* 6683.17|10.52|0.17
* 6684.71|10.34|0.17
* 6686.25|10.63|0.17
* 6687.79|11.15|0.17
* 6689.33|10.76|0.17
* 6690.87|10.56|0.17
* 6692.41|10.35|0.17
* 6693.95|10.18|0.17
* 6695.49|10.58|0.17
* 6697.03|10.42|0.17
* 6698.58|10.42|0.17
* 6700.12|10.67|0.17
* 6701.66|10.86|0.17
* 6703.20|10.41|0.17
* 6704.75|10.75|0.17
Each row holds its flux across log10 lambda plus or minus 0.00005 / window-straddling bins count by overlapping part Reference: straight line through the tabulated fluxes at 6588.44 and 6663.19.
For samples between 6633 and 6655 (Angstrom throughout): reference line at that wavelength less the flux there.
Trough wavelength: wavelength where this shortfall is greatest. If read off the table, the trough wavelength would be 6644.81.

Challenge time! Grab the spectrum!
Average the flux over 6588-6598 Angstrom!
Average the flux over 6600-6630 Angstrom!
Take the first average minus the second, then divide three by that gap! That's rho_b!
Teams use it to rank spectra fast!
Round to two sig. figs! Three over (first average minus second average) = -19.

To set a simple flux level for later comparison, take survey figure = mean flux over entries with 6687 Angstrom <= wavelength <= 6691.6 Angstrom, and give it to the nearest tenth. 10.8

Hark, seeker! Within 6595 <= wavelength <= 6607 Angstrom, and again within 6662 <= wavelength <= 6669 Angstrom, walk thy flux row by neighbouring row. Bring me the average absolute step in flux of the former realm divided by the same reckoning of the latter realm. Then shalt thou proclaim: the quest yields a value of 1.0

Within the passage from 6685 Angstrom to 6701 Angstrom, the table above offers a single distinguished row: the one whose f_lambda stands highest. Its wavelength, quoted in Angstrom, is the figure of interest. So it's 6687.79 Angstrom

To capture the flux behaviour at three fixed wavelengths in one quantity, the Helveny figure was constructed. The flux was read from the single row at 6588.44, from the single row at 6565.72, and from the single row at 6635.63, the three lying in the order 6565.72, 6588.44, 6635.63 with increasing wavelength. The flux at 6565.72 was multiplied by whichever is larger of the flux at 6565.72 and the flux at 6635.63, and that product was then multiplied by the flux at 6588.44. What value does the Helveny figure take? 854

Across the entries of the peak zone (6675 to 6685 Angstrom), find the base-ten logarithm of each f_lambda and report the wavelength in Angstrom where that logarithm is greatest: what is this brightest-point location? 6675.48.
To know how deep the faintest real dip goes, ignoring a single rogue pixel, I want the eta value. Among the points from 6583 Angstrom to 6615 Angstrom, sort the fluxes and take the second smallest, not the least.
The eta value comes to 10.43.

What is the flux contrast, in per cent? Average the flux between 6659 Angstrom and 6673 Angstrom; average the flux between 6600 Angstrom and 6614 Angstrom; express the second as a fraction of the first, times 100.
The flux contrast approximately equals 100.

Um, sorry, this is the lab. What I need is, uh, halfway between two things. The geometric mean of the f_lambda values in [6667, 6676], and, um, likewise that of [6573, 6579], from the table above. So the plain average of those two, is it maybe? 10.53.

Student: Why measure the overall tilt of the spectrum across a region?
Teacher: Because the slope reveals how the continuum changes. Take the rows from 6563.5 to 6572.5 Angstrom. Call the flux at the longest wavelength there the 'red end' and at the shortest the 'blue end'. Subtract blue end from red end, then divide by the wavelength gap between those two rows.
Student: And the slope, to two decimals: 0.62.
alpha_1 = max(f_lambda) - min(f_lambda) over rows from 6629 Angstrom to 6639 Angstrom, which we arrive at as 0.41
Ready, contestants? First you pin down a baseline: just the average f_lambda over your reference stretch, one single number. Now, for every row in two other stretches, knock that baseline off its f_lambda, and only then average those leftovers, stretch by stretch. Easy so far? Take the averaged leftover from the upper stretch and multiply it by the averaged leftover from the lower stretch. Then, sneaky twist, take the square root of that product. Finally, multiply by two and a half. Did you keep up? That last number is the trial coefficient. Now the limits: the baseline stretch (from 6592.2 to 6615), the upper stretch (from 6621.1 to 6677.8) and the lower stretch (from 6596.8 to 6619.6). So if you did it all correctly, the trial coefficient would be 0.27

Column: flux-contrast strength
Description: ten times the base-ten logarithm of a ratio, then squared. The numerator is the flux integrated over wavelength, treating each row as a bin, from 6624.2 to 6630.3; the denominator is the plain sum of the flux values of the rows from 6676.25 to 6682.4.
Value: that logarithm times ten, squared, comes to 4.1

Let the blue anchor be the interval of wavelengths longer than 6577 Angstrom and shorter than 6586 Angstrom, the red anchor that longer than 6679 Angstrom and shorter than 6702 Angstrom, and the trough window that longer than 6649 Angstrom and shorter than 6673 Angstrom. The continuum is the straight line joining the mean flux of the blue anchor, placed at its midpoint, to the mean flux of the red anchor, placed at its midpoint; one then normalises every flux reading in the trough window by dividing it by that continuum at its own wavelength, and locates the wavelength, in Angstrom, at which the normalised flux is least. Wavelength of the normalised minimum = 6670.87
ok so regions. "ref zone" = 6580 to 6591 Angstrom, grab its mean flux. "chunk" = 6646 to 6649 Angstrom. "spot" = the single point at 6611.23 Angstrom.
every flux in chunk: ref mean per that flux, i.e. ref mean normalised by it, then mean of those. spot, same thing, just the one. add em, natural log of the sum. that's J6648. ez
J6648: 0.696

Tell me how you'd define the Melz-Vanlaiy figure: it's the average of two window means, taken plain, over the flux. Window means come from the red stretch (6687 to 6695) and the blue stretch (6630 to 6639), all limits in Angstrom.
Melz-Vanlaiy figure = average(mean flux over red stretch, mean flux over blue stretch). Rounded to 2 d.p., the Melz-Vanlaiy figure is 10.66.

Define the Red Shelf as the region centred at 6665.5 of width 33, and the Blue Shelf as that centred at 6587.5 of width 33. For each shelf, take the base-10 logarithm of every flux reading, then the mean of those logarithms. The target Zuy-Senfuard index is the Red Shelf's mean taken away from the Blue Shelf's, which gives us -0.003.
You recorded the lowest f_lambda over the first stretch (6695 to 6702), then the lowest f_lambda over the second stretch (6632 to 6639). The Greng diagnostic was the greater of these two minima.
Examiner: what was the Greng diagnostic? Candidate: 10.5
